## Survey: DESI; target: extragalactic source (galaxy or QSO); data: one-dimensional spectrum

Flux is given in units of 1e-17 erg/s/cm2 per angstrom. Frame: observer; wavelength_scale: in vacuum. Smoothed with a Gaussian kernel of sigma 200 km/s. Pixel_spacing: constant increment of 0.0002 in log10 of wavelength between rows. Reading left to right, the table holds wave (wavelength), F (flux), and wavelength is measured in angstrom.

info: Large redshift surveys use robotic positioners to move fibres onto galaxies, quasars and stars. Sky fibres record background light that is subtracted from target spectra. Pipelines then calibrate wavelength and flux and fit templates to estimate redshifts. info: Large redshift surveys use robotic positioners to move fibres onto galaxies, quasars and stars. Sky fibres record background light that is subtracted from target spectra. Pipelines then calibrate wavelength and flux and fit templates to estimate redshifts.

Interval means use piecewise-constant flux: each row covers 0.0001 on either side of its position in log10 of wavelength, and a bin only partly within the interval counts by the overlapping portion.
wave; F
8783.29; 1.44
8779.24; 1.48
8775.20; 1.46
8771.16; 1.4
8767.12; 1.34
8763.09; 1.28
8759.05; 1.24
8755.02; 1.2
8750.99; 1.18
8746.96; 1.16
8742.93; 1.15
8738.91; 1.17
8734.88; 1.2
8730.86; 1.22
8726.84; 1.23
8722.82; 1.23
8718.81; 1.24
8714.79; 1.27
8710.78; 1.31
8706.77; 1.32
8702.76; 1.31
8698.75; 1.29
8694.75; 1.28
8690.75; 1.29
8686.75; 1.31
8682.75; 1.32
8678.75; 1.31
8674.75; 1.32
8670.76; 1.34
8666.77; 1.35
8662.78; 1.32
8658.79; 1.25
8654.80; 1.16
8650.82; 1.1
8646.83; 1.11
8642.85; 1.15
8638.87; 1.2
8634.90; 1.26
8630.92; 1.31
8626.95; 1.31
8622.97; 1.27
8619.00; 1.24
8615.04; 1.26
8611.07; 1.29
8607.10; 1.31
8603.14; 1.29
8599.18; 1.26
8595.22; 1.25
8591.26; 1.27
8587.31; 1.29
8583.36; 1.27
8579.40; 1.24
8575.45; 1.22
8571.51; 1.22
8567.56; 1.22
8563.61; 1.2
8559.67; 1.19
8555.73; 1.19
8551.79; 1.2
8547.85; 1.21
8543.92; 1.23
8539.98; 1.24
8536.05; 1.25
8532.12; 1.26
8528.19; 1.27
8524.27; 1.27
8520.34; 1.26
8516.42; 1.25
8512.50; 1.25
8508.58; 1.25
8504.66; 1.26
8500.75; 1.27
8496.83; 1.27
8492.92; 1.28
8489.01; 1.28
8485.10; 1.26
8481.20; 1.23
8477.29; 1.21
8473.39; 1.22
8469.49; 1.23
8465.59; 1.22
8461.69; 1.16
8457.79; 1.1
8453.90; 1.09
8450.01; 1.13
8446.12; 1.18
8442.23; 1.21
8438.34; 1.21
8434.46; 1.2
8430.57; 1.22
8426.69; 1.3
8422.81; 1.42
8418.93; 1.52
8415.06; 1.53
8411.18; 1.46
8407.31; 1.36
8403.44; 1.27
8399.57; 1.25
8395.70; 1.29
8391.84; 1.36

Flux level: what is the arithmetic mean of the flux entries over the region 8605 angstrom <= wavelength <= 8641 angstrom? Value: 1.27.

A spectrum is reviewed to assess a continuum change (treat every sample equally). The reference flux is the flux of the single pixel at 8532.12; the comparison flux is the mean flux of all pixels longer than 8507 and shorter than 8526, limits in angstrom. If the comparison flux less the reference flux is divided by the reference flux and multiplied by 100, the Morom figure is 0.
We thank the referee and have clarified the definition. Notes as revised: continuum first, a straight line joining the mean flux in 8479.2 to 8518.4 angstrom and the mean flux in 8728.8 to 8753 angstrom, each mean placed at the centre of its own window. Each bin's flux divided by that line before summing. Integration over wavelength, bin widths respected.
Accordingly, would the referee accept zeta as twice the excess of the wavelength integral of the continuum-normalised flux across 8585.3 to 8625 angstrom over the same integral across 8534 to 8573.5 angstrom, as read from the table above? 5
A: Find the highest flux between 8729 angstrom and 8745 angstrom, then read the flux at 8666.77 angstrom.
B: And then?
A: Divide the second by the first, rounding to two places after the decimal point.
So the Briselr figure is 1.11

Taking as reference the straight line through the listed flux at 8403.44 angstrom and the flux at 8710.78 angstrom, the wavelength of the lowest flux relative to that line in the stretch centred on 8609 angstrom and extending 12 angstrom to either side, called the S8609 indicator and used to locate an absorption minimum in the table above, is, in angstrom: 8619.00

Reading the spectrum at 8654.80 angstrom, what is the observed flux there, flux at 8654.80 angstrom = 1.16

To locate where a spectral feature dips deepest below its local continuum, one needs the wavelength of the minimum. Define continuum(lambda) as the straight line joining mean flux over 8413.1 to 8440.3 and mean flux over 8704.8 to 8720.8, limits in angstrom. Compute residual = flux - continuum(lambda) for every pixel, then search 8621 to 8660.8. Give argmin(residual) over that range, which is 8650.82 angstrom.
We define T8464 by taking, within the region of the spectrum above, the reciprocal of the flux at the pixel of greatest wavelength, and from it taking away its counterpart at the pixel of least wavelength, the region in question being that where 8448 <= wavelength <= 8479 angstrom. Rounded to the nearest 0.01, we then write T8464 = -0.06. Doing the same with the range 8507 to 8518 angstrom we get 0.00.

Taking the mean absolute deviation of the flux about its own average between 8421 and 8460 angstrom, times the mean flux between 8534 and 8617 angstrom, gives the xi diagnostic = 0.08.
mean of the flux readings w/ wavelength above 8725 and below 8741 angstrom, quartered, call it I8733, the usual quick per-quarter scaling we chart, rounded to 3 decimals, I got 0.301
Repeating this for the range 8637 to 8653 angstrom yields 0.285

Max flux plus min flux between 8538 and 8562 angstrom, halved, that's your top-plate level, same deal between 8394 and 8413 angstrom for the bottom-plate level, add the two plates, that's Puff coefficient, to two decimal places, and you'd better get 2.57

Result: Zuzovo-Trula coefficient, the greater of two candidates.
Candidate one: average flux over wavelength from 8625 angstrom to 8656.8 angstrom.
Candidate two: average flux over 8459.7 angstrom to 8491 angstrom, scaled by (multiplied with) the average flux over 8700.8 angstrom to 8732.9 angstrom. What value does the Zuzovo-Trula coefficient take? 1.55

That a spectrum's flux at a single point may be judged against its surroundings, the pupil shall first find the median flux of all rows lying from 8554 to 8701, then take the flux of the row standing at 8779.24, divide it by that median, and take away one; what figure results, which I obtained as 0.17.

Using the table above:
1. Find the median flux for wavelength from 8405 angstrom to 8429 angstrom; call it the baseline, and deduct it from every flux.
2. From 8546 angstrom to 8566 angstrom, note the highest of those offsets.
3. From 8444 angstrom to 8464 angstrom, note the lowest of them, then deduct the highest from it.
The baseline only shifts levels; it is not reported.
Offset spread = -0.12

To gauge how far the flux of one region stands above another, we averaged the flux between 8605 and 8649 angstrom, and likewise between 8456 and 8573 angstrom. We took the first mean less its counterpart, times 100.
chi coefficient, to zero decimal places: 1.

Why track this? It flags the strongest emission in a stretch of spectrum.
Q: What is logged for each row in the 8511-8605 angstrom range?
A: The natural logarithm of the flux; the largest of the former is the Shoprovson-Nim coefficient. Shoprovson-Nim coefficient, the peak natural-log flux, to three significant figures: 0.255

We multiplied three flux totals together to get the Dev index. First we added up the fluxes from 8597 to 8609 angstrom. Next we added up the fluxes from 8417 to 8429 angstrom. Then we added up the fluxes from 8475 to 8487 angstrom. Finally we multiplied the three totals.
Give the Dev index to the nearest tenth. 60.6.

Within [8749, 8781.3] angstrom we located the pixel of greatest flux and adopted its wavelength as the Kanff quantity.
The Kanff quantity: 8779.24 angstrom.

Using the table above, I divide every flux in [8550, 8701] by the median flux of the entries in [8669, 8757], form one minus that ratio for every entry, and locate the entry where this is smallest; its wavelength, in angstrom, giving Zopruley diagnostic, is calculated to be 8666.77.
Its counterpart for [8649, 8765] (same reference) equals 8666.77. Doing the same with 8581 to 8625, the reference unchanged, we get 8607.10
